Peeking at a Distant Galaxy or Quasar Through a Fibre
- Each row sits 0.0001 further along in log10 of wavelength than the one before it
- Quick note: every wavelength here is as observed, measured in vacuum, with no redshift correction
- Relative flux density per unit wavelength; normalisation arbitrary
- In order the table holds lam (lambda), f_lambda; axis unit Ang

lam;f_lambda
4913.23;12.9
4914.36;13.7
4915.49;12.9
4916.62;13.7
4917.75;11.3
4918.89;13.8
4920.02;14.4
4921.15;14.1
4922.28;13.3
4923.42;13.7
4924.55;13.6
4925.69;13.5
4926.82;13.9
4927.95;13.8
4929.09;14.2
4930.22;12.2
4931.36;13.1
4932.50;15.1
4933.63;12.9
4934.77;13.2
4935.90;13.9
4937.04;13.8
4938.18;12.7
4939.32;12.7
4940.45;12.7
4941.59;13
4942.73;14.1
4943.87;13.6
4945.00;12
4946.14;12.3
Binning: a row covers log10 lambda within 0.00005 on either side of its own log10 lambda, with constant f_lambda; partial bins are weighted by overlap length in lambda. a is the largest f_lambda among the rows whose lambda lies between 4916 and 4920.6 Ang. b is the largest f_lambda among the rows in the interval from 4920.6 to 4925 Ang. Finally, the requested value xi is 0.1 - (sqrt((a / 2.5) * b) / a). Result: -0.526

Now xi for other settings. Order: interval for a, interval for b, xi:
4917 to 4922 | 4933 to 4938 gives -0.521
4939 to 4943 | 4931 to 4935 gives -0.554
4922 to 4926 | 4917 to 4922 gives -0.548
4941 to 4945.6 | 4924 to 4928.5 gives -0.528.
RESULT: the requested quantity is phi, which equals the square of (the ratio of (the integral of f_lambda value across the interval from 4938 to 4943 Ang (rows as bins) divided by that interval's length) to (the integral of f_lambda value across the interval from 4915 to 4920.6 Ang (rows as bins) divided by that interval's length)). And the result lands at 0.97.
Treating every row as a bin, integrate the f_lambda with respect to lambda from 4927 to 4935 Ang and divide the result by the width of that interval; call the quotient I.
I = 13.5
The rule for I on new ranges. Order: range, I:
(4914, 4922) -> 13.4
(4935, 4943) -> 13.2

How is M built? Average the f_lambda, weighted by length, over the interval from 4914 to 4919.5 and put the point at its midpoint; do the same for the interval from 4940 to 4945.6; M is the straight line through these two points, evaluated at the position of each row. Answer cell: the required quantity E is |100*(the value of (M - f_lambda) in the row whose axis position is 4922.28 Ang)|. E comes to 23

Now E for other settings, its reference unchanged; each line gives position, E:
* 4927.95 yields 72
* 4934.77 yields 12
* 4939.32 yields 38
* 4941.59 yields 9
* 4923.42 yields 63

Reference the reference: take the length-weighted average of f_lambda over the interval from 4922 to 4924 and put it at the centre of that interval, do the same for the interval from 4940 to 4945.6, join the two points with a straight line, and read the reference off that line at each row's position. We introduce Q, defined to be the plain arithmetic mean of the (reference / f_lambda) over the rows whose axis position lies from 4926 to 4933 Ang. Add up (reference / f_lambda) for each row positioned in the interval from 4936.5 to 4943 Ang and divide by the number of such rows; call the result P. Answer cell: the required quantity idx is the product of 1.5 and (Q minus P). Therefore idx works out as -0.032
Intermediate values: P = 1.001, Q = 0.98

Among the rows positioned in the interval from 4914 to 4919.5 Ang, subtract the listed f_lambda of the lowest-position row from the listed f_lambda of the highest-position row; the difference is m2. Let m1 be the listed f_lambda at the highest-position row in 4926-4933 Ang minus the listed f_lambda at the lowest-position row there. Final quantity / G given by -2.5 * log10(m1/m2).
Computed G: -2.7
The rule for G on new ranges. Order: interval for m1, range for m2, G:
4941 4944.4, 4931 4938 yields 0.2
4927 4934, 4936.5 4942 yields -0.1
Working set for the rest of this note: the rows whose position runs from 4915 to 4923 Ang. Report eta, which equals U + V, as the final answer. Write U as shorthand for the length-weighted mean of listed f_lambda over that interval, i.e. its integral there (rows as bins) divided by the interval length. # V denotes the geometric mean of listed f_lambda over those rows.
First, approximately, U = 13.4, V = 13.3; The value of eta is 26.7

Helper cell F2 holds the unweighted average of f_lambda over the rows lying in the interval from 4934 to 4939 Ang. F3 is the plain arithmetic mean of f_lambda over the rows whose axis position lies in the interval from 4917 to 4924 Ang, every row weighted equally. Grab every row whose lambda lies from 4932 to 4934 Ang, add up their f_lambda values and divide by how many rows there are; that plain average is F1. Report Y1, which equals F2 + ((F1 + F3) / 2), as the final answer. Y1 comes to 27.1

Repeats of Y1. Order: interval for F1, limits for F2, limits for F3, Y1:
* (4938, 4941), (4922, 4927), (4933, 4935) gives 26.5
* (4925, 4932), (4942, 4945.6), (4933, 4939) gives 26.6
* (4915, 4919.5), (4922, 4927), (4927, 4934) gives 26.8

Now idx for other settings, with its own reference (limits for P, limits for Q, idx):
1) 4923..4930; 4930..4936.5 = 0.032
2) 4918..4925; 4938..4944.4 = 0.031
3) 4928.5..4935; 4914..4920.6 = 0.055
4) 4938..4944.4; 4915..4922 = 0.036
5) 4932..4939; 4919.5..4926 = 0.008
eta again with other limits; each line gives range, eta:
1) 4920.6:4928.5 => 27.4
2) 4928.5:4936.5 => 27.0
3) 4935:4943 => 26.5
